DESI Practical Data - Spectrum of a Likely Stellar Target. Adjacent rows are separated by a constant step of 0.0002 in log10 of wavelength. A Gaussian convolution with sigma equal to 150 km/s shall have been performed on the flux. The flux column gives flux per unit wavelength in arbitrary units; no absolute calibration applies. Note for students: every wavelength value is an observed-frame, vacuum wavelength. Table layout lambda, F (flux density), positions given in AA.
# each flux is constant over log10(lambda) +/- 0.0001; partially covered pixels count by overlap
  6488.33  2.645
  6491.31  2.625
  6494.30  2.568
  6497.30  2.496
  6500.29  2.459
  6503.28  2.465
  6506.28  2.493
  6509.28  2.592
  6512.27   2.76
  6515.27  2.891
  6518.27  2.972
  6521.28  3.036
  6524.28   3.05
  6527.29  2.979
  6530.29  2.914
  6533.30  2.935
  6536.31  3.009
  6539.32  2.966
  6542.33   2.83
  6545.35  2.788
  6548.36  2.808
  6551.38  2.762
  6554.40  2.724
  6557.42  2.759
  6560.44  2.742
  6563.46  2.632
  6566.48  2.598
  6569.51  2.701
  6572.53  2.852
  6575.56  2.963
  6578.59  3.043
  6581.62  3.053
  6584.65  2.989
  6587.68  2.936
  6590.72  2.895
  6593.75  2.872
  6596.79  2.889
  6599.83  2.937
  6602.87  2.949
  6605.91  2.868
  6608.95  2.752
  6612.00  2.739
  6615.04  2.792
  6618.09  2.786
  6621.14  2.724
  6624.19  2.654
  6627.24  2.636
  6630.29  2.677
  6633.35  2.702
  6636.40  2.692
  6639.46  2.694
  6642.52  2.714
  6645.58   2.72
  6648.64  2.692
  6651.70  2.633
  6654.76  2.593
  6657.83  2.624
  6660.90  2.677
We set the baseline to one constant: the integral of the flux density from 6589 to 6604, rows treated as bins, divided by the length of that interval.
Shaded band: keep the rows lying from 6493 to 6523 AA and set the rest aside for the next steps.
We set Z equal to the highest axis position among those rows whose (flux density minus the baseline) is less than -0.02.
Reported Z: 6512.27 AA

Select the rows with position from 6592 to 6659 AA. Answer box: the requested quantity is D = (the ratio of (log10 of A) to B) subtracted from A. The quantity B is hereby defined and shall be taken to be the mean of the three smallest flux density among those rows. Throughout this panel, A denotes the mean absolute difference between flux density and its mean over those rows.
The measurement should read 0.497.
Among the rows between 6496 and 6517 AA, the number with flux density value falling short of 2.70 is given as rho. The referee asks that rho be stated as 5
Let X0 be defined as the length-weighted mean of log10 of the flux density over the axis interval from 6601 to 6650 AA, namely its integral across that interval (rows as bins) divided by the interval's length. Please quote 0.437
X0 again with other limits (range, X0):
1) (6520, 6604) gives 0.459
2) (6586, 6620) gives 0.455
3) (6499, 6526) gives 0.438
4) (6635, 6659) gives 0.427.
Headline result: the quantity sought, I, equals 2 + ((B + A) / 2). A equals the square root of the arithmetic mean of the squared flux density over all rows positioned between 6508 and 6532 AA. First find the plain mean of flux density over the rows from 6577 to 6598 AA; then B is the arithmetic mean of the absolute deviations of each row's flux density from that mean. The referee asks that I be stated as 3.48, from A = 2.903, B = 0.06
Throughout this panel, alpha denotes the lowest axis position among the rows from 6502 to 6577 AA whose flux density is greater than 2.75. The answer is 6512.27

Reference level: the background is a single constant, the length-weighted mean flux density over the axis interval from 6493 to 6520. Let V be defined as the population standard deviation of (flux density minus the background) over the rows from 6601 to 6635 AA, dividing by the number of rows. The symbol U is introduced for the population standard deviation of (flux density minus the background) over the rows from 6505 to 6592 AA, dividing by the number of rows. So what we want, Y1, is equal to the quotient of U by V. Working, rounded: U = 0.15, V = 0.09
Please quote 1.7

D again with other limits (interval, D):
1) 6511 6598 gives 0.475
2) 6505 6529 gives 0.464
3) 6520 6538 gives 0.504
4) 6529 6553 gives 0.474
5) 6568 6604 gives 0.484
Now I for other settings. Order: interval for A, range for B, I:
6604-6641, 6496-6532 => 3.47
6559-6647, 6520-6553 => 3.44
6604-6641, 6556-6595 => 3.43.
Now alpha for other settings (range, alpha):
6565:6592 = 6572.53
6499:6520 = 6512.27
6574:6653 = 6575.56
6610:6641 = 6615.04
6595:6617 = 6596.79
